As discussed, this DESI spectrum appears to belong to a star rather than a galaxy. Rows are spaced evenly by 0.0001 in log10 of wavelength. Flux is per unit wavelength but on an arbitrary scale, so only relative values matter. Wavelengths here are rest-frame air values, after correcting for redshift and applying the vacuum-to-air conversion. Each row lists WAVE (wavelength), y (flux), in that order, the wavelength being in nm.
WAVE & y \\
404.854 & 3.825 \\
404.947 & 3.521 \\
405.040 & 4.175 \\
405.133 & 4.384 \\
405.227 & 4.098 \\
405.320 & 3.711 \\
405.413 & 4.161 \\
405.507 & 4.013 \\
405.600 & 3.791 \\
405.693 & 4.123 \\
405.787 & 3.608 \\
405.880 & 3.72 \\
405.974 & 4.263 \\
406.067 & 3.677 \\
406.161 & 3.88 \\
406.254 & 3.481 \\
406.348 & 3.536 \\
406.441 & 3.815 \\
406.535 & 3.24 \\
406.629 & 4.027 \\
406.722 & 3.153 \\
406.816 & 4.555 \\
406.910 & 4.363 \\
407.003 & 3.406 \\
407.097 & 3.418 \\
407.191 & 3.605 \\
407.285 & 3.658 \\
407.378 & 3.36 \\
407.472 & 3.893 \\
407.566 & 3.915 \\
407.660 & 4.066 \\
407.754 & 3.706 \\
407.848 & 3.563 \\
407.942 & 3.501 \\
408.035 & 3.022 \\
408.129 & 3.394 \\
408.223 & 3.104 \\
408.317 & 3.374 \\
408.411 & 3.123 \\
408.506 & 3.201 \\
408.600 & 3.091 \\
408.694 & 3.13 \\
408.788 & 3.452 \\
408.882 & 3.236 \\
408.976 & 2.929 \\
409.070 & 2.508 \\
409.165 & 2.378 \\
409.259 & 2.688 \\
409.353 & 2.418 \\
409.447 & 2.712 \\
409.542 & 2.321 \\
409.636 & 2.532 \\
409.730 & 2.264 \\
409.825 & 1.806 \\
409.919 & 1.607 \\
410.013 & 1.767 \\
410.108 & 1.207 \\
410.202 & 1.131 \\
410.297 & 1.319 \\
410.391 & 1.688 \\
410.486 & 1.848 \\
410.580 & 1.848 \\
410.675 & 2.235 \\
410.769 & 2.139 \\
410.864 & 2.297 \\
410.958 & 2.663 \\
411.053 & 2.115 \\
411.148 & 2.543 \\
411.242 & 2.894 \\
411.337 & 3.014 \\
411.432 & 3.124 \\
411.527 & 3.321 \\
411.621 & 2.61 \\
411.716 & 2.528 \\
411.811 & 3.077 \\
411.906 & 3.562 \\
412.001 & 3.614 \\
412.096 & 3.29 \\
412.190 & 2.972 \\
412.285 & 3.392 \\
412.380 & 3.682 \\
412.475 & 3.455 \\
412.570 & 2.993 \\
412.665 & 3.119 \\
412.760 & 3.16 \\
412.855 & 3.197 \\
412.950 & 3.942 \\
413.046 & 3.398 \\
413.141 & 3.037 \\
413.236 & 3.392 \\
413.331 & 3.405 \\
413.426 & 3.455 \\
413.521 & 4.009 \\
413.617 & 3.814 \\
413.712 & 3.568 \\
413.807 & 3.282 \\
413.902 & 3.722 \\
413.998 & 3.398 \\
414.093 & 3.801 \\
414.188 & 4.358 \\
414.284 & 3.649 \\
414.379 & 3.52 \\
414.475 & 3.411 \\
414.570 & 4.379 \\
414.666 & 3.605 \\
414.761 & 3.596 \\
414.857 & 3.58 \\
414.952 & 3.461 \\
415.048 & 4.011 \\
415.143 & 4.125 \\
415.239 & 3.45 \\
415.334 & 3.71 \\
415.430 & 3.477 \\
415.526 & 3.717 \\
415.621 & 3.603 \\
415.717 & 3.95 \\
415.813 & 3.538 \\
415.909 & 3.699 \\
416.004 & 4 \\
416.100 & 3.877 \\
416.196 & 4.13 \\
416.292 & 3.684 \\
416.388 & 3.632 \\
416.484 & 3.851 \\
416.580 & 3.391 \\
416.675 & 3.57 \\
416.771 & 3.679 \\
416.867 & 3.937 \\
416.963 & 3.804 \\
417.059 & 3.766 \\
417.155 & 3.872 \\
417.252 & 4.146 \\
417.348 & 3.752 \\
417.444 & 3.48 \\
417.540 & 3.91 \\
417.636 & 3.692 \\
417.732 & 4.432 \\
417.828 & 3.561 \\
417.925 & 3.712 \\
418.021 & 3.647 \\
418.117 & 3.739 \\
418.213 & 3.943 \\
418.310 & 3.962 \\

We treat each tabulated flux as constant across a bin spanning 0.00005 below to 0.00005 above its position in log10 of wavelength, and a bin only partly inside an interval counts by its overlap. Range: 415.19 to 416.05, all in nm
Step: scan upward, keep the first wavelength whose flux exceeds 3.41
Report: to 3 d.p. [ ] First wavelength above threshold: 415.239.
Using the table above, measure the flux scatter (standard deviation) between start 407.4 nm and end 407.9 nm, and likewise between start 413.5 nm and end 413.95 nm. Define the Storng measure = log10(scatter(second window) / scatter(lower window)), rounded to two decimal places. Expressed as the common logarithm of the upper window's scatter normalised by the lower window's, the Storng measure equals 0.14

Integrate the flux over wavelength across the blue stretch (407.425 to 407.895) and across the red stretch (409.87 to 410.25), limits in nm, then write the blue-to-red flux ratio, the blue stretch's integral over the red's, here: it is 3.3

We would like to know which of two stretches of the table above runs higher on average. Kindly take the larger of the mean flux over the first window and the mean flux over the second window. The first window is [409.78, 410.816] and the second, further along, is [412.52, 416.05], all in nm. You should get 3.61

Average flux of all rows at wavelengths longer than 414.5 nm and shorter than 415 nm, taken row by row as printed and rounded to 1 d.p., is 3.7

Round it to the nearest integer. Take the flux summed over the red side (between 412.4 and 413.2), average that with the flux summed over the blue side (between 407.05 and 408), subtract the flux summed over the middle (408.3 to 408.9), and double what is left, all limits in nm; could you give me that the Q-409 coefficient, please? 18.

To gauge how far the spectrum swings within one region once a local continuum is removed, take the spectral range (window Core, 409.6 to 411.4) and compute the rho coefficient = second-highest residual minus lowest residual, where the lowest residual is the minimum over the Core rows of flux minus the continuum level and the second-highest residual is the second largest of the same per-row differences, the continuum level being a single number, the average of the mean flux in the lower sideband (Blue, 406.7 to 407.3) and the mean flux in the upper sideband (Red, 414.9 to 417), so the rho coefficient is 1.8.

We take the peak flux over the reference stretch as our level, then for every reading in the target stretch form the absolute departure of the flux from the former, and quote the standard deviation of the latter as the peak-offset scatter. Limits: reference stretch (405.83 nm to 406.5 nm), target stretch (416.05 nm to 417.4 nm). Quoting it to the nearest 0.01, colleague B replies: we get 0.20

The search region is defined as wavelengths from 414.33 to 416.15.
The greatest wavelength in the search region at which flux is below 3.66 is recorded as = 415.813 nm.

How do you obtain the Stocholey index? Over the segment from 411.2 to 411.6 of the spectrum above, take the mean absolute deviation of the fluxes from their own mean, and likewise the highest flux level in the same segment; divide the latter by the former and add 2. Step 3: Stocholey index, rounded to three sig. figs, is 26.7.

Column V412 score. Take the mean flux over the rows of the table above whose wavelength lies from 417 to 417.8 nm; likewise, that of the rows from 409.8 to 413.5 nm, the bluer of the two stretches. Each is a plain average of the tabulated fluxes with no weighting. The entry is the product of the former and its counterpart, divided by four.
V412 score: 2.6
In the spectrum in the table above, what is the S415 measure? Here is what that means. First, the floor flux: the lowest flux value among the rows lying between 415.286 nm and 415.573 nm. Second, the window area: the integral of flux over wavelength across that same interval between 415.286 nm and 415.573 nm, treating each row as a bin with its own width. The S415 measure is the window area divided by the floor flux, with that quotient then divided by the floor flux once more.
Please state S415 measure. 0.086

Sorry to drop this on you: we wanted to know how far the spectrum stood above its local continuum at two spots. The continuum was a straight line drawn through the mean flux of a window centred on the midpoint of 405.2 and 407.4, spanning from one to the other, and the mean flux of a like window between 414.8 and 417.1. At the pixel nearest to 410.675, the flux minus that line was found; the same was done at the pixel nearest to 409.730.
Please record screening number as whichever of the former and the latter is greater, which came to -1.5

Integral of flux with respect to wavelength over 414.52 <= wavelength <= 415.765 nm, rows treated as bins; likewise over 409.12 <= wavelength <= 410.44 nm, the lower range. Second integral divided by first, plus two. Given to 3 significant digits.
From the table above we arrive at 2.56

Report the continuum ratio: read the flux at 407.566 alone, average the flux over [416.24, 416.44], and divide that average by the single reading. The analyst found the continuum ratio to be 0.9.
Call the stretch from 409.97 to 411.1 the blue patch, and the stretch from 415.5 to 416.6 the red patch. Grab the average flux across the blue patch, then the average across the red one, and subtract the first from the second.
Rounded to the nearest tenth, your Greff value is 1.9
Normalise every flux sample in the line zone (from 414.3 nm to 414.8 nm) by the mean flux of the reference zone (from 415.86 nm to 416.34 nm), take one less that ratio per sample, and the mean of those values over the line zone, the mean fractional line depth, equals 0.05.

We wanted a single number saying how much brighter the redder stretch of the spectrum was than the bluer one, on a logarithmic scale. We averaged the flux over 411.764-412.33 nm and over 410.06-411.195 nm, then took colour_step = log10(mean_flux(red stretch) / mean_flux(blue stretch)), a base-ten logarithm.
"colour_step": 0.24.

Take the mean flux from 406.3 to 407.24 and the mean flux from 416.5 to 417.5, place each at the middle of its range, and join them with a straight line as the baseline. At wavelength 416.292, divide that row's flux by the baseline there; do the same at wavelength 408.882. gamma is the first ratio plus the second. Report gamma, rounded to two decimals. 1.86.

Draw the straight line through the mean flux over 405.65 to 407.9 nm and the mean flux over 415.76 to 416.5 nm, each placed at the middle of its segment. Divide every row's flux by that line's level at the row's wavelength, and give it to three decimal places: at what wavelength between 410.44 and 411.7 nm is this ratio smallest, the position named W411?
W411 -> 410.580 nm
